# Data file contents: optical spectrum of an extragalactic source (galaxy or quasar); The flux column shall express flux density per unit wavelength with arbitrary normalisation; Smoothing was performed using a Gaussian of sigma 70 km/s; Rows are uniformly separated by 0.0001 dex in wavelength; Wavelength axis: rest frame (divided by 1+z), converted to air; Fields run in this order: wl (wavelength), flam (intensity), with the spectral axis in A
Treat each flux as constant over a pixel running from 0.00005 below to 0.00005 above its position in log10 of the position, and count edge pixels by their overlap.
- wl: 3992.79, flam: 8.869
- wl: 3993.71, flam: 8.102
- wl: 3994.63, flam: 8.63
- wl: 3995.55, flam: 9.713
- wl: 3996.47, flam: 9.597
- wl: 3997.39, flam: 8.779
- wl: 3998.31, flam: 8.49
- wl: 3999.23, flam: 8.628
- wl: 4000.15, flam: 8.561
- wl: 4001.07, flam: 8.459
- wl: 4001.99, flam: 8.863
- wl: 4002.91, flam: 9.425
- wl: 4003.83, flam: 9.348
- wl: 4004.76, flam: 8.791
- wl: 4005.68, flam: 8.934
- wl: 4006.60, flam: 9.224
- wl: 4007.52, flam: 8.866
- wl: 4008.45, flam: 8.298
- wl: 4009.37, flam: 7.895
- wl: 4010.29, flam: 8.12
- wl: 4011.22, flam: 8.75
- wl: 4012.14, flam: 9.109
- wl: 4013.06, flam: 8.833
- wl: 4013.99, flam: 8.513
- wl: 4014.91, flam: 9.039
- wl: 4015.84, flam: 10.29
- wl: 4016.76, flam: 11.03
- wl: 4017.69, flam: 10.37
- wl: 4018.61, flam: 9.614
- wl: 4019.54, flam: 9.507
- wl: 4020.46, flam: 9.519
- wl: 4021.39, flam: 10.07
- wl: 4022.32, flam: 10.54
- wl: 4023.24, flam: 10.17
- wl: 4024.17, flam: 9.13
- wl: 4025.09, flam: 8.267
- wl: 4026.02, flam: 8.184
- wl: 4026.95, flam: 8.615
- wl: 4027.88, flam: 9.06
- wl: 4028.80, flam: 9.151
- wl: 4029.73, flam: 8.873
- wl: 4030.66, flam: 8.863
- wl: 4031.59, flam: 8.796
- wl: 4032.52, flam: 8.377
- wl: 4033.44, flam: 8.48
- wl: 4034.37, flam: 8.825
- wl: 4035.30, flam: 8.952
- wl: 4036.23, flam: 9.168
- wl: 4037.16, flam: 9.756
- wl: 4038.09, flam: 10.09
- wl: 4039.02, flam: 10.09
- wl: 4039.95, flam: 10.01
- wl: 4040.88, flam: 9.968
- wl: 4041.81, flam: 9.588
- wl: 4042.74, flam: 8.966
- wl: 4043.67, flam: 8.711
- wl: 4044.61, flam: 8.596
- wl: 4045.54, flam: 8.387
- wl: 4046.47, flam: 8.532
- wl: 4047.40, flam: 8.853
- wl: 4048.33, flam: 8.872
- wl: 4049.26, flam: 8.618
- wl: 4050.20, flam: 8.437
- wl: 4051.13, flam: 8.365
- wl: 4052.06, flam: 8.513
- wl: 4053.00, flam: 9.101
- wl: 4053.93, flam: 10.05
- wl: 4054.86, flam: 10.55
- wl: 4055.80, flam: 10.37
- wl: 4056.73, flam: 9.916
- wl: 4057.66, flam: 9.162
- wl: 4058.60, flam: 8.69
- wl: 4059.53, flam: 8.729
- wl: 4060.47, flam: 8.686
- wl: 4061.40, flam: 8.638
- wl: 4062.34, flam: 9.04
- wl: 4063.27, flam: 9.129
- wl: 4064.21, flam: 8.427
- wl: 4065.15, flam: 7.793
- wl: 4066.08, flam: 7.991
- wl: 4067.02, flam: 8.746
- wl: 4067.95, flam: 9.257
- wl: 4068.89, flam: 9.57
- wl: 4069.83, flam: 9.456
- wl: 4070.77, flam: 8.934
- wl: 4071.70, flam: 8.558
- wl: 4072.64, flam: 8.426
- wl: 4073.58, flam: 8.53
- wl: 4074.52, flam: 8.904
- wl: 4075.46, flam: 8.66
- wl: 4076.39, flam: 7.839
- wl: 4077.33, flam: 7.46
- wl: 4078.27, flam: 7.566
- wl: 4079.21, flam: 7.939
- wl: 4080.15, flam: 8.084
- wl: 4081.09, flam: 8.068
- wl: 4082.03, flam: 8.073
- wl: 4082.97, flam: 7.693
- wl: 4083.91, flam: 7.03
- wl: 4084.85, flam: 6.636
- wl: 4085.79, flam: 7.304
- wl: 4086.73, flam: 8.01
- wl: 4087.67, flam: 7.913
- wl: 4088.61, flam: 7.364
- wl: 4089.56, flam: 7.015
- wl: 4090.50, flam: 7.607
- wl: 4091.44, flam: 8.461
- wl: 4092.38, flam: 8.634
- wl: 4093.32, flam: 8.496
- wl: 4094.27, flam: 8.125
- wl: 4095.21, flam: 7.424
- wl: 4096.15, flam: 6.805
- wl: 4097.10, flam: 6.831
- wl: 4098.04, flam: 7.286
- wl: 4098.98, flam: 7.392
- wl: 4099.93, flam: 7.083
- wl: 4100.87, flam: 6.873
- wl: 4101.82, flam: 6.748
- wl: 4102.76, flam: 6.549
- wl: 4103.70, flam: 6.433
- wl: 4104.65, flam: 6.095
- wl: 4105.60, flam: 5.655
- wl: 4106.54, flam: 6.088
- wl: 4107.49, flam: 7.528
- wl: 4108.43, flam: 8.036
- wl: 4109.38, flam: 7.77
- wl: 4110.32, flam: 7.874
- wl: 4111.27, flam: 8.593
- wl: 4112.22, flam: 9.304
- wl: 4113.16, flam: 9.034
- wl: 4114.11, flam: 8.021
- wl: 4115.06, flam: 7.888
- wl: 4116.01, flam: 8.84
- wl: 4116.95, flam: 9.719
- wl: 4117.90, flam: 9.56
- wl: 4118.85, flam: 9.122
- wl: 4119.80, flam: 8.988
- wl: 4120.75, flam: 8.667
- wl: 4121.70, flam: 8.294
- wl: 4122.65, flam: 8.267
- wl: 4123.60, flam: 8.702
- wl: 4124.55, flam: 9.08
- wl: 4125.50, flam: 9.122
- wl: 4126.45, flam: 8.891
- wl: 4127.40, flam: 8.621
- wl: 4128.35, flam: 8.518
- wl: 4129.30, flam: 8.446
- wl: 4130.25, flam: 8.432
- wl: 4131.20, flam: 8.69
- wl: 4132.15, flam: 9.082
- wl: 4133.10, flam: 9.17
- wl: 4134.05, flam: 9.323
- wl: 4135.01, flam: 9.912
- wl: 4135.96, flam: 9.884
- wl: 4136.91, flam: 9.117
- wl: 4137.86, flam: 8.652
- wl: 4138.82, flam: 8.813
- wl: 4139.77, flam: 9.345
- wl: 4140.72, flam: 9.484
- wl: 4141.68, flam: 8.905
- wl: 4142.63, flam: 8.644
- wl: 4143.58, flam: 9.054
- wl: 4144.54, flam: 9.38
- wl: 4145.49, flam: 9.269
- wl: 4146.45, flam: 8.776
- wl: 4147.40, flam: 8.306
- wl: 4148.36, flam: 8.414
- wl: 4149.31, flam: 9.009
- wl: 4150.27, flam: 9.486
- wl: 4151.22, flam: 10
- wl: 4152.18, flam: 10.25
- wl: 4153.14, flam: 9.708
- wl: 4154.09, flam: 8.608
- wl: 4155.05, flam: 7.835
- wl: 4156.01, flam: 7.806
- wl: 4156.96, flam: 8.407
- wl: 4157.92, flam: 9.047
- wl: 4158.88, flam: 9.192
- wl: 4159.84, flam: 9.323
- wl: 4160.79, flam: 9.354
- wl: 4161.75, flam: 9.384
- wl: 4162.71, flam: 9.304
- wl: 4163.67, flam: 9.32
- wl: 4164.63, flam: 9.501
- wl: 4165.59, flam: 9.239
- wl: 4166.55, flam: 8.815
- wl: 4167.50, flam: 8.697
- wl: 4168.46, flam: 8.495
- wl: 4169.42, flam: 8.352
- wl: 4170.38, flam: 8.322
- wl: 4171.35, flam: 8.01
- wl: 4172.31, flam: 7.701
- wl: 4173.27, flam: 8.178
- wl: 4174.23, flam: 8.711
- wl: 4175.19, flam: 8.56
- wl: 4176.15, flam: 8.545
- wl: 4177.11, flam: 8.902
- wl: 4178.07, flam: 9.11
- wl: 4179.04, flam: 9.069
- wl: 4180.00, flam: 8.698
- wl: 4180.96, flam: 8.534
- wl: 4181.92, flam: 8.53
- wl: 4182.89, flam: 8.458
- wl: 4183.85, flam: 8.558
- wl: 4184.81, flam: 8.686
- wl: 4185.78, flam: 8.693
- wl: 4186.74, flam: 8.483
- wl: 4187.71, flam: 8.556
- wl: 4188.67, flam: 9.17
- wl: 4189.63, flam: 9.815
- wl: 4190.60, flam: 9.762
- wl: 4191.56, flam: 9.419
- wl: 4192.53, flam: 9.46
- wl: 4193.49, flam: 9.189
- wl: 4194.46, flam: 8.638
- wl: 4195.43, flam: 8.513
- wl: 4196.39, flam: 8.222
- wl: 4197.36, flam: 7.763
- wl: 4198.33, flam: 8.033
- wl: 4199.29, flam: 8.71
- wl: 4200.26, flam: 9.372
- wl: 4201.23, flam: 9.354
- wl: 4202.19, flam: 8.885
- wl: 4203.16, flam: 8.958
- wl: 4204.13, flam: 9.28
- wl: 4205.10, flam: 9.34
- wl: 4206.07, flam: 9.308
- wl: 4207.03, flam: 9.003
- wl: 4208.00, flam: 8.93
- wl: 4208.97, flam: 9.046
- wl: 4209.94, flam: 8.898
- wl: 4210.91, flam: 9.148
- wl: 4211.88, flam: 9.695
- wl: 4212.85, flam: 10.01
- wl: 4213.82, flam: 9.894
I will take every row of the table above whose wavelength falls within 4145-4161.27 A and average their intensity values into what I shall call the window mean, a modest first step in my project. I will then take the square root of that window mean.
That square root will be 3.00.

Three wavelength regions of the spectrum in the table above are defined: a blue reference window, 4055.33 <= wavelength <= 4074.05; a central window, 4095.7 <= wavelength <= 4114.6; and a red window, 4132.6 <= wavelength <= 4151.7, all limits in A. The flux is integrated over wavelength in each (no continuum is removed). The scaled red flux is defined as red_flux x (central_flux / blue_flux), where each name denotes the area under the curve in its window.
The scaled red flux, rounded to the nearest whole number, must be 145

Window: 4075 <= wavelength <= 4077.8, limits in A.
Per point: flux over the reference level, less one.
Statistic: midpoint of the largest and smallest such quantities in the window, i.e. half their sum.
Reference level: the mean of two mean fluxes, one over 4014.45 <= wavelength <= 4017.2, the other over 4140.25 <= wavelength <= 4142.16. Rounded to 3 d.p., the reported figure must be -0.165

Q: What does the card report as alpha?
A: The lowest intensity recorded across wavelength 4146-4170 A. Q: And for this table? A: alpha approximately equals 7.806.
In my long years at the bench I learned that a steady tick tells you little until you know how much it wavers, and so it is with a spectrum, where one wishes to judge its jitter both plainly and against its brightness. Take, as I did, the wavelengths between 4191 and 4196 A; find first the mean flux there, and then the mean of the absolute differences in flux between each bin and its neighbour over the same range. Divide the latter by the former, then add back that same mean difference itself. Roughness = 0.27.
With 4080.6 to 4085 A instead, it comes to 0.41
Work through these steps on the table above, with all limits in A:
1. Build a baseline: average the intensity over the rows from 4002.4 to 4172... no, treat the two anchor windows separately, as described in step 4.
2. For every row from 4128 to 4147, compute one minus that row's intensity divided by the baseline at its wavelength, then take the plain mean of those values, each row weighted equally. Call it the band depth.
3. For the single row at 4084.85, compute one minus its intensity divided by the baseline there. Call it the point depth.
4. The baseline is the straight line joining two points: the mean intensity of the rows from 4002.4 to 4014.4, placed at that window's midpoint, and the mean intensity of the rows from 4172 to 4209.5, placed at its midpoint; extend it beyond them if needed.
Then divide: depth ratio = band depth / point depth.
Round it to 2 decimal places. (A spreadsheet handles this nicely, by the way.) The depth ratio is -0.11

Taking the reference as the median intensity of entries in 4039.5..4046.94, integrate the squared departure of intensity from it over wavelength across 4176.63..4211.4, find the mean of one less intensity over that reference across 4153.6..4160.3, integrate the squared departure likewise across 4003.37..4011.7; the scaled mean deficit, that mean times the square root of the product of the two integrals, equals 0.10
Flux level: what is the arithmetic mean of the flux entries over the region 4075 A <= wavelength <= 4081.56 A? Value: 7.95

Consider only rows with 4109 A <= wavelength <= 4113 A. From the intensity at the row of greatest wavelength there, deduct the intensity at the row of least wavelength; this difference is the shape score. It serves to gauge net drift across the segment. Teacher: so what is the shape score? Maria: 1.5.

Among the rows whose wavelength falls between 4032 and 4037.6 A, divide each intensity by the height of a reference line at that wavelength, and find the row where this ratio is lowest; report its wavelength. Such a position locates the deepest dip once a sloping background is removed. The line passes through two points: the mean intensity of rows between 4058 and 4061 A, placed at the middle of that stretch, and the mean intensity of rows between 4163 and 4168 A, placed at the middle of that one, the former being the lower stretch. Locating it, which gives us 4032.52 A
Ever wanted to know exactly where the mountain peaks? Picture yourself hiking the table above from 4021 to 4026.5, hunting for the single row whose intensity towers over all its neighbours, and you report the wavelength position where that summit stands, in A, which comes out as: 4022.32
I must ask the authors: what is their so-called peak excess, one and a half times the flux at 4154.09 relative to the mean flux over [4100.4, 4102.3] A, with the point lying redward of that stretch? 1.90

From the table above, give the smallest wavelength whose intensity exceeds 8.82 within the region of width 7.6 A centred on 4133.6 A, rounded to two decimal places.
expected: 4132.15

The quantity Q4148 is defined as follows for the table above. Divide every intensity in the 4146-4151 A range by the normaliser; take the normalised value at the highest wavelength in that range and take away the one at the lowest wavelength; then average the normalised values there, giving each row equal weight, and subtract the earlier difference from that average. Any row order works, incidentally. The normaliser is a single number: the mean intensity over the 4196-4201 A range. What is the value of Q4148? 0.96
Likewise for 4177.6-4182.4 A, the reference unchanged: 1.11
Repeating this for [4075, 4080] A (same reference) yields 1.02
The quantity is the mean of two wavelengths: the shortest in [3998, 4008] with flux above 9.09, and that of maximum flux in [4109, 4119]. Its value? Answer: 4059.9 A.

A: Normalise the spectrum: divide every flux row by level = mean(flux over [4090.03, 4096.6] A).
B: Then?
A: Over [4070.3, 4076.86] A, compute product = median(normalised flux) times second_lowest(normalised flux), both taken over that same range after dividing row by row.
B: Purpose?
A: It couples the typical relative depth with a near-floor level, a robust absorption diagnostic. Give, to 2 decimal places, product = 1.14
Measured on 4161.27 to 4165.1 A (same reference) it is 1.38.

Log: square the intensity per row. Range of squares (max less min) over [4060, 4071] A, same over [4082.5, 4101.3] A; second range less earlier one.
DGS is 0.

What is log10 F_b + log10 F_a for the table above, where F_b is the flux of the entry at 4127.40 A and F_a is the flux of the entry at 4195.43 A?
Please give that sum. 1.87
